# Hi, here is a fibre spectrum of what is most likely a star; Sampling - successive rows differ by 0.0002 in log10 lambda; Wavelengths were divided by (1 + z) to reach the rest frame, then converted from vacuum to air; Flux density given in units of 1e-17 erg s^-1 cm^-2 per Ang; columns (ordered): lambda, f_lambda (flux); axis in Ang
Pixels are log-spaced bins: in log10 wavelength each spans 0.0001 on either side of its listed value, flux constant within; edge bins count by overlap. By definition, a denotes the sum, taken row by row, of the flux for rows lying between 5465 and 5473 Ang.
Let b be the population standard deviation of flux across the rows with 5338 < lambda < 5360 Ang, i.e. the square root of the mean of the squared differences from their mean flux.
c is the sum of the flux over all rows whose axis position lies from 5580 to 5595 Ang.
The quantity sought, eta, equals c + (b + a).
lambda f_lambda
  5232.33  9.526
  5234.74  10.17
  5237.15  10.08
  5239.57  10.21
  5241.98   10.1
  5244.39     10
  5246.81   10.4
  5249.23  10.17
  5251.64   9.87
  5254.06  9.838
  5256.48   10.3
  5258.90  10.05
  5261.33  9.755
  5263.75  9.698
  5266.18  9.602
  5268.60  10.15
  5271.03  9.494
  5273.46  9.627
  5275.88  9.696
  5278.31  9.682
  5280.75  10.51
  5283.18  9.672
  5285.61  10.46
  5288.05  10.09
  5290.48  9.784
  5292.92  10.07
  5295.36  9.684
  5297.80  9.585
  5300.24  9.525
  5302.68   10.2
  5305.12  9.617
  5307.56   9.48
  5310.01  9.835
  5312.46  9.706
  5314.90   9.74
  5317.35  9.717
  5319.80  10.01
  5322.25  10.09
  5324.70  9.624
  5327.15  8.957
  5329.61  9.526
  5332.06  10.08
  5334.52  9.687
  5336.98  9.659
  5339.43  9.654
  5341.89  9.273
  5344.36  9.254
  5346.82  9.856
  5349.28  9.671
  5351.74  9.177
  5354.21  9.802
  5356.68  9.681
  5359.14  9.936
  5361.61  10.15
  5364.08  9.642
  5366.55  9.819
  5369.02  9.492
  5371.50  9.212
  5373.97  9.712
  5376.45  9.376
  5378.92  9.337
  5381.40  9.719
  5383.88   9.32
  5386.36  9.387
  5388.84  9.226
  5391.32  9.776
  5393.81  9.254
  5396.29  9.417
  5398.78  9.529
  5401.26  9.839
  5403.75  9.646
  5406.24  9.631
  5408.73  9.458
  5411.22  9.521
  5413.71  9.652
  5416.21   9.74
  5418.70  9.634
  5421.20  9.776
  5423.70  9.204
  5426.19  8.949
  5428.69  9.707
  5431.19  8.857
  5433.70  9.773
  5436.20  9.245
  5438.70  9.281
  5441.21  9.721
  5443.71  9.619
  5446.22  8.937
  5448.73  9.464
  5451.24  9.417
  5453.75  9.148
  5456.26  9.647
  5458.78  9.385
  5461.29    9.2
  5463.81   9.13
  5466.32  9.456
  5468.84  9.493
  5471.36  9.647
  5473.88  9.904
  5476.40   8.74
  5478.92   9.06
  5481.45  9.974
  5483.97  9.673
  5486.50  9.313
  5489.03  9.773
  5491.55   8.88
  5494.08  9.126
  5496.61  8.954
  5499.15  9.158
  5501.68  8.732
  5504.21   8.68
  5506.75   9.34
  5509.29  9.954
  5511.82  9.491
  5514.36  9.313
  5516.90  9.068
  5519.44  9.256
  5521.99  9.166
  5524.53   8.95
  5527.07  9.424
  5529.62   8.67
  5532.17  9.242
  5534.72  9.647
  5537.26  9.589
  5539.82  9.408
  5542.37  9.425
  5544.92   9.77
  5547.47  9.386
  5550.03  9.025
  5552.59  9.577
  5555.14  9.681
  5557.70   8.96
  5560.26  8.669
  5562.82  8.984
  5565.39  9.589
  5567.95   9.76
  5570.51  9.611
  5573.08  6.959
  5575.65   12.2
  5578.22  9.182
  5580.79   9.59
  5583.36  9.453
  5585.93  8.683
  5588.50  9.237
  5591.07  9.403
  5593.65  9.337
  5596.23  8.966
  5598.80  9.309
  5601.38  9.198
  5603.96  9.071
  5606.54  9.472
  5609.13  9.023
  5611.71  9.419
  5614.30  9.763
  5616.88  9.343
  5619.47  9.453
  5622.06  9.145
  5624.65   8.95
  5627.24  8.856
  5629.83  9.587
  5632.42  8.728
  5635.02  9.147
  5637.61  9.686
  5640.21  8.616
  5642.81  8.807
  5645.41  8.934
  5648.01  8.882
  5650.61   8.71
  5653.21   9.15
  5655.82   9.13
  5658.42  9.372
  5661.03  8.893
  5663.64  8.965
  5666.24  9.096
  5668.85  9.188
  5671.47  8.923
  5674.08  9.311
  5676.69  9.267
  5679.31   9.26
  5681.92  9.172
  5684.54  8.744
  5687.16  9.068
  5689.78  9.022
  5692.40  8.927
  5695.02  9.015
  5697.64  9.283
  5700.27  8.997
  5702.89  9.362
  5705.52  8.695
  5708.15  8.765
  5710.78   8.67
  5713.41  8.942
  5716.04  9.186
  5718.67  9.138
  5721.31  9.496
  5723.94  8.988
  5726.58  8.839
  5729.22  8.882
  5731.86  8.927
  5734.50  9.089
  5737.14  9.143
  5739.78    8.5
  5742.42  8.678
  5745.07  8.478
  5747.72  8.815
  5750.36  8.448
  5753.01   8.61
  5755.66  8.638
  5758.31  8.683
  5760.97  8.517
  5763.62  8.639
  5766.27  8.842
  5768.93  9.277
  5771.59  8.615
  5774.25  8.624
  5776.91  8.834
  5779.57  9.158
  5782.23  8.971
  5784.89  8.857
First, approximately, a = 29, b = 0.27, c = 56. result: 85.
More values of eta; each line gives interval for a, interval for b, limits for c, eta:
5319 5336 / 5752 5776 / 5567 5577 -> 107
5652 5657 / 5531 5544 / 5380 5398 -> 85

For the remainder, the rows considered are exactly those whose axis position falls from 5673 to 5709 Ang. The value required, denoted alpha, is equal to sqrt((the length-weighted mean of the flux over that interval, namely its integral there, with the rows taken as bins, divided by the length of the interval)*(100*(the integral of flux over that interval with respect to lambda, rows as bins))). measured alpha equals 544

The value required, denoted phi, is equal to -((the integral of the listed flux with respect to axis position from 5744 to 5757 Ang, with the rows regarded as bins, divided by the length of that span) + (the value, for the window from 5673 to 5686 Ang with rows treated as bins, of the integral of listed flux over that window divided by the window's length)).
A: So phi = -17.7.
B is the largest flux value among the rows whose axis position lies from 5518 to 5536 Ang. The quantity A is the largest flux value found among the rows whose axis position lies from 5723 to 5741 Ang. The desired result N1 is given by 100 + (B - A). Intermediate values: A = 9.143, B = 9.647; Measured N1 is 101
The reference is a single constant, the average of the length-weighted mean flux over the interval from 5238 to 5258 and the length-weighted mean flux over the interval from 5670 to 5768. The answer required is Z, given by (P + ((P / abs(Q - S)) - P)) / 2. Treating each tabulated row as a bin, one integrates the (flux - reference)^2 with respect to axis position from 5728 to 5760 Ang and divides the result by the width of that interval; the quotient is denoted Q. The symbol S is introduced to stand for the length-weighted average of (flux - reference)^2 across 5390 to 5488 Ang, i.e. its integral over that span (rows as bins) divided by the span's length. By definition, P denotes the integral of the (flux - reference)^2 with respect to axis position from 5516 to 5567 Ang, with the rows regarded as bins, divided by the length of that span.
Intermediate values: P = 0.16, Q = 0.65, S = 0.09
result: 0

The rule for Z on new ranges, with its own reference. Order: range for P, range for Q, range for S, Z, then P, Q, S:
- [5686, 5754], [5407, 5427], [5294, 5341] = 5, 0.42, 0.06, 0.11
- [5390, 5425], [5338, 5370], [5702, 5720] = 0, 0.04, 0.09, 0.37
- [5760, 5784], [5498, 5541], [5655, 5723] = 5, 0.52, 0.19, 0.24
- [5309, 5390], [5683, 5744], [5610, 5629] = 0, 0.09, 0.35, 0.14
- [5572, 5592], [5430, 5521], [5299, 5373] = 20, 1.81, 0.16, 0.11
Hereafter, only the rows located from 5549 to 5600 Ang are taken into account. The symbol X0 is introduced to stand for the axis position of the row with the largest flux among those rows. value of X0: 5575.65 Ang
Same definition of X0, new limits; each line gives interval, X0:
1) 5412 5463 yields 5421.20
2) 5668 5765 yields 5721.31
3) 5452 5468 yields 5456.26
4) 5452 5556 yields 5481.45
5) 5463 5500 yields 5481.45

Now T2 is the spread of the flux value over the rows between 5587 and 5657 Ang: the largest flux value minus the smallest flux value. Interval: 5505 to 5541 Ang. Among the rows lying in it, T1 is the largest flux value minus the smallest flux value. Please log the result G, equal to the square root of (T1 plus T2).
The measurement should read 1.56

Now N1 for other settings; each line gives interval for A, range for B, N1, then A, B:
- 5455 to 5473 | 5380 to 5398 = 100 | 9.647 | 9.776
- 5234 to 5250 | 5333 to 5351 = 99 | 10.4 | 9.856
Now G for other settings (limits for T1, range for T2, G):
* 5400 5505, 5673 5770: 1.53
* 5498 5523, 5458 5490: 1.58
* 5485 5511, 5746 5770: 1.45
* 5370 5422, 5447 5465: 1.07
